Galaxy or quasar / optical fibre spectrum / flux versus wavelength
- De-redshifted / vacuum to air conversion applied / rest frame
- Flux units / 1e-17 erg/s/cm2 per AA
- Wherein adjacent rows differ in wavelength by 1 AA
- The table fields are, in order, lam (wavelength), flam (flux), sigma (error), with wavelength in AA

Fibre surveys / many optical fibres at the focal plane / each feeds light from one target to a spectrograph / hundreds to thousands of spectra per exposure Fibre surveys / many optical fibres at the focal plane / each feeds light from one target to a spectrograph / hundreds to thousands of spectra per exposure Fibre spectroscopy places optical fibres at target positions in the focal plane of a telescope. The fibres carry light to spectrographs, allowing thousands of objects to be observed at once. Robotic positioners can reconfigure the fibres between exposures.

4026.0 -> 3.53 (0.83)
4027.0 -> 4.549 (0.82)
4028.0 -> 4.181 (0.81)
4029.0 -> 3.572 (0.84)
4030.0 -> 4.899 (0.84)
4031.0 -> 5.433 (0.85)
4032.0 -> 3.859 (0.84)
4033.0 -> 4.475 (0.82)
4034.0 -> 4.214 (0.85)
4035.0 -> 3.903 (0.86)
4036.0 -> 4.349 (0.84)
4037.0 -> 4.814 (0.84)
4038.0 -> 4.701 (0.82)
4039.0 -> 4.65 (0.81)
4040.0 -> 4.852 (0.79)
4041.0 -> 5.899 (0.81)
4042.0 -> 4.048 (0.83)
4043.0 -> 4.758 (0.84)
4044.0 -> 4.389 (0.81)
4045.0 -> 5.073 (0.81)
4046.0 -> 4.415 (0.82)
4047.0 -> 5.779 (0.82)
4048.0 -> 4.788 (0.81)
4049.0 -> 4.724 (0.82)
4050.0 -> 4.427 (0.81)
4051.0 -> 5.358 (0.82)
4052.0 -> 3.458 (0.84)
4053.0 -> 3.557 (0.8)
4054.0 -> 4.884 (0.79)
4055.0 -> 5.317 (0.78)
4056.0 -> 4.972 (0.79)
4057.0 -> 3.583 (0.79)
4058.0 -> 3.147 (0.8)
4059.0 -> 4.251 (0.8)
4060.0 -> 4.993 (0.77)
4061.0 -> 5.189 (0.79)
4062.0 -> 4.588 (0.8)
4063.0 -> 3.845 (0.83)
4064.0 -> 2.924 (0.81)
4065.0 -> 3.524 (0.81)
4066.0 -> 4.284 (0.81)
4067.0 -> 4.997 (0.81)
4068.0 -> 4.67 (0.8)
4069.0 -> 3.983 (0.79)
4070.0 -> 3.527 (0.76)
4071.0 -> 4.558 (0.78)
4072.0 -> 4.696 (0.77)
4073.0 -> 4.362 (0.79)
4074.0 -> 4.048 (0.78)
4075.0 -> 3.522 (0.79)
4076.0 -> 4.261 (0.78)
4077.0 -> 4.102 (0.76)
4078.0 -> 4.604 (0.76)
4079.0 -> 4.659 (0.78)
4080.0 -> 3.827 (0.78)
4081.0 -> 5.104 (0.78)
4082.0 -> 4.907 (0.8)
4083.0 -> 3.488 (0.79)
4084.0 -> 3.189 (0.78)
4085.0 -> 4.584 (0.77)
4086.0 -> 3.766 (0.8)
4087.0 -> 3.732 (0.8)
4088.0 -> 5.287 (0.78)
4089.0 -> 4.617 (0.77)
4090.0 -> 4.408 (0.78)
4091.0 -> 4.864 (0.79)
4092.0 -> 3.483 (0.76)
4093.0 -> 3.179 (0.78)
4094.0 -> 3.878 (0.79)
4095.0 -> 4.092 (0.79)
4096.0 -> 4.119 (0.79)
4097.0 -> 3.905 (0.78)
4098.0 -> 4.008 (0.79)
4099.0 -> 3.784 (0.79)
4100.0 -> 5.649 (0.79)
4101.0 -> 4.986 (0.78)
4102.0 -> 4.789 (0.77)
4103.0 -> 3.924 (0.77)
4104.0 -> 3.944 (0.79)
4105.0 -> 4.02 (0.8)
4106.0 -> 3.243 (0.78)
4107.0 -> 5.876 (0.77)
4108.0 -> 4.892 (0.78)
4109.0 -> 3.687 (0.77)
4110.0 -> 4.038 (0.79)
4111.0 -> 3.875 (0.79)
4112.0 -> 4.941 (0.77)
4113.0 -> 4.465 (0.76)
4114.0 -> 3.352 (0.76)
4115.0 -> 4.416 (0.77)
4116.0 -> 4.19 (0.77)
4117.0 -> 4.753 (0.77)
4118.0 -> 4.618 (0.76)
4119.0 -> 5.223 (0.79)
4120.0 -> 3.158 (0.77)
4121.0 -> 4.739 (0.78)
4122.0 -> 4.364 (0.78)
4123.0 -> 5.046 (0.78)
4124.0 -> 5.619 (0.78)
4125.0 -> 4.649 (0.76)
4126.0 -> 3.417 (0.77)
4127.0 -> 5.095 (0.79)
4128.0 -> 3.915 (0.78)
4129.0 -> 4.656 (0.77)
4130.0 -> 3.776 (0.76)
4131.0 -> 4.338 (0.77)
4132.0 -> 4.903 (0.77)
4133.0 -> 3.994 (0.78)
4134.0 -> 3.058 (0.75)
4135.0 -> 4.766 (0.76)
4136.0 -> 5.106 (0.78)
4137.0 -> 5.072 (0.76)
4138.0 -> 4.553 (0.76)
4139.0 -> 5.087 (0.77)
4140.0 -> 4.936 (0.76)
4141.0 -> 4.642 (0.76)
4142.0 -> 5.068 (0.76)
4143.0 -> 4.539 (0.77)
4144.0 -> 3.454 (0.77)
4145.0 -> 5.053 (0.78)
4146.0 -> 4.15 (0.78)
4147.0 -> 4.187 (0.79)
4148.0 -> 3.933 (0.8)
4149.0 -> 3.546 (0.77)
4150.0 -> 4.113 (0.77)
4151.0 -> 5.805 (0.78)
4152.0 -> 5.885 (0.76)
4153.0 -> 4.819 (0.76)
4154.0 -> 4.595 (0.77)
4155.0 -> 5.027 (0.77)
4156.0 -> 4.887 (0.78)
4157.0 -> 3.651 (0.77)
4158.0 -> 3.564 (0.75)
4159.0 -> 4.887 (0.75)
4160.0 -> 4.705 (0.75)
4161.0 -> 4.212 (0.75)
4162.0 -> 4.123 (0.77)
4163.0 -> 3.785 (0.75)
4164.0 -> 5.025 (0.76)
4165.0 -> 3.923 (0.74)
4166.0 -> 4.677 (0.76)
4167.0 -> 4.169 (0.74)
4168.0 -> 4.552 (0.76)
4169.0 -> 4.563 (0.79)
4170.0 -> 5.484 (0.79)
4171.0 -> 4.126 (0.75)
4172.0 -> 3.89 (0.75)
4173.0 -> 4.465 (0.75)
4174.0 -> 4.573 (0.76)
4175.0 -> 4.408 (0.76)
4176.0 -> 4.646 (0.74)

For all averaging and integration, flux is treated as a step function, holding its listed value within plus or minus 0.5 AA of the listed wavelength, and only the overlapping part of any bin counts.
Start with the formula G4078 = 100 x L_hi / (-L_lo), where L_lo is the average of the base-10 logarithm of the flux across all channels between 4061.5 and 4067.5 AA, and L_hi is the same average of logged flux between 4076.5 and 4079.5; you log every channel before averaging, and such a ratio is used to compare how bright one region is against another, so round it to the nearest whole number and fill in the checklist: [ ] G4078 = -108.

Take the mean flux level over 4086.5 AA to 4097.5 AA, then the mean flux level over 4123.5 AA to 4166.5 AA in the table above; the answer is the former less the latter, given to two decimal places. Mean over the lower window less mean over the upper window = -0.35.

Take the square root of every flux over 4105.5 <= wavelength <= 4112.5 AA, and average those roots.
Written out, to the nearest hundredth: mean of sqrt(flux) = 2.08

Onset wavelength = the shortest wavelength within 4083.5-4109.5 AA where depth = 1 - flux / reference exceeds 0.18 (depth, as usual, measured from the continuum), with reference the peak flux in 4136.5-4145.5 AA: 4084.0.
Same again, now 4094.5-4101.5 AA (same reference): 4095.0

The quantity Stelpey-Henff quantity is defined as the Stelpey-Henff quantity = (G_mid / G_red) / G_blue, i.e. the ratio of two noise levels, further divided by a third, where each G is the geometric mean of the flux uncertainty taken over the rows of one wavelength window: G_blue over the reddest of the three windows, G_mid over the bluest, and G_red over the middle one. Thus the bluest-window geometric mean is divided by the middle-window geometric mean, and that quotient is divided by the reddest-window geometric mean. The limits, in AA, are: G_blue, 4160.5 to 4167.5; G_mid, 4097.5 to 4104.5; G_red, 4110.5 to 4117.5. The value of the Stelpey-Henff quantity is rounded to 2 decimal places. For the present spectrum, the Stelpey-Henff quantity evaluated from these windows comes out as 1.35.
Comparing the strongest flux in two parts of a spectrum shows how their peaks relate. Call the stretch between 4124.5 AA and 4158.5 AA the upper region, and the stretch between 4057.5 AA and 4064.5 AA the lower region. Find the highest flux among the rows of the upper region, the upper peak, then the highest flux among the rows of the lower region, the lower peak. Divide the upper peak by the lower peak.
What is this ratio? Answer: 1.13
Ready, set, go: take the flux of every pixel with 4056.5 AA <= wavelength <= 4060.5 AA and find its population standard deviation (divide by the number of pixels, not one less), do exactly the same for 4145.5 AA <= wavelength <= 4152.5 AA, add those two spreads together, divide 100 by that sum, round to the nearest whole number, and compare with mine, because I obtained 64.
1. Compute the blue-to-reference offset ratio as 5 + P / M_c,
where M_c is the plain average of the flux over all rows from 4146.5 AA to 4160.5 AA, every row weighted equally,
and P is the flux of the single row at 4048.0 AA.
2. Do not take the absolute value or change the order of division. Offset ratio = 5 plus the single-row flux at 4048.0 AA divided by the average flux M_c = 6.05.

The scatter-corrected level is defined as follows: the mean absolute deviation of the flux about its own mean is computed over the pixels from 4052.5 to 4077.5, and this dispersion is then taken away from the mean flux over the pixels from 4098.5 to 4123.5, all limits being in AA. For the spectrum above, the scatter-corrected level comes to 3.86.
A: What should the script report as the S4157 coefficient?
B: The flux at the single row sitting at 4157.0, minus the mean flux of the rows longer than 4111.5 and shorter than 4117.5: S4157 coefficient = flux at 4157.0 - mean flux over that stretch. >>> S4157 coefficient -0.70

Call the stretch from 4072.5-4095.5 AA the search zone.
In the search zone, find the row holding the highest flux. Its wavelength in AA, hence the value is 4088.0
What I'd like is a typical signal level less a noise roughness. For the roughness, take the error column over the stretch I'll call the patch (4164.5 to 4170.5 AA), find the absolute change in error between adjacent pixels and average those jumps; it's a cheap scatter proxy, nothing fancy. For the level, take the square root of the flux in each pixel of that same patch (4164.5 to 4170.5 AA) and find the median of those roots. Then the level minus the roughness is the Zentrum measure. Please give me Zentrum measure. 2.12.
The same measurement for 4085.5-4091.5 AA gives 2.11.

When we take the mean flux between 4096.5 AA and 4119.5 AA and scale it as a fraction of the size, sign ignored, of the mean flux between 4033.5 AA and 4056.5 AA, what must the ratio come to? 0.94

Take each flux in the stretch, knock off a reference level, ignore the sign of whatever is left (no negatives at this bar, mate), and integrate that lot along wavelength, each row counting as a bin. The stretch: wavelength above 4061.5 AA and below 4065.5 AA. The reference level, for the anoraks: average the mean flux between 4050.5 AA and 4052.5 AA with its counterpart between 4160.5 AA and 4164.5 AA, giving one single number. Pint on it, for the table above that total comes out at 3.0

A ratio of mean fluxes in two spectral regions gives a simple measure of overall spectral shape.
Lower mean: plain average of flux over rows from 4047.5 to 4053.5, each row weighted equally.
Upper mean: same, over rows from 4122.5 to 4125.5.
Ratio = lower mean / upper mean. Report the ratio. 0.86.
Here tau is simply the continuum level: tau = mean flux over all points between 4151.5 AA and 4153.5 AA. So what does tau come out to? 5.35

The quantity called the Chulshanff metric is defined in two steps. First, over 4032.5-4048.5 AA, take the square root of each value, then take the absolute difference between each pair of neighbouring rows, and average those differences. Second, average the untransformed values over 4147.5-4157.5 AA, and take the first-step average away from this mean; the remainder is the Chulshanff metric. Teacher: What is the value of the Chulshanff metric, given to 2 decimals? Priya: 4.48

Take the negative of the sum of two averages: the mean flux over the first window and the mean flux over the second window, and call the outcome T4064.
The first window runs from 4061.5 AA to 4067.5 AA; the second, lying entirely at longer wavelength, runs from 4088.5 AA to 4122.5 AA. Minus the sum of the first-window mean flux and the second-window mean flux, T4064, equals -8.3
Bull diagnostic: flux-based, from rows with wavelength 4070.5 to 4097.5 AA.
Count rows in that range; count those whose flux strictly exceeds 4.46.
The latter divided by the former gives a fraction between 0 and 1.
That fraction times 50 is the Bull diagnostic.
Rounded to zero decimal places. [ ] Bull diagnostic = 19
